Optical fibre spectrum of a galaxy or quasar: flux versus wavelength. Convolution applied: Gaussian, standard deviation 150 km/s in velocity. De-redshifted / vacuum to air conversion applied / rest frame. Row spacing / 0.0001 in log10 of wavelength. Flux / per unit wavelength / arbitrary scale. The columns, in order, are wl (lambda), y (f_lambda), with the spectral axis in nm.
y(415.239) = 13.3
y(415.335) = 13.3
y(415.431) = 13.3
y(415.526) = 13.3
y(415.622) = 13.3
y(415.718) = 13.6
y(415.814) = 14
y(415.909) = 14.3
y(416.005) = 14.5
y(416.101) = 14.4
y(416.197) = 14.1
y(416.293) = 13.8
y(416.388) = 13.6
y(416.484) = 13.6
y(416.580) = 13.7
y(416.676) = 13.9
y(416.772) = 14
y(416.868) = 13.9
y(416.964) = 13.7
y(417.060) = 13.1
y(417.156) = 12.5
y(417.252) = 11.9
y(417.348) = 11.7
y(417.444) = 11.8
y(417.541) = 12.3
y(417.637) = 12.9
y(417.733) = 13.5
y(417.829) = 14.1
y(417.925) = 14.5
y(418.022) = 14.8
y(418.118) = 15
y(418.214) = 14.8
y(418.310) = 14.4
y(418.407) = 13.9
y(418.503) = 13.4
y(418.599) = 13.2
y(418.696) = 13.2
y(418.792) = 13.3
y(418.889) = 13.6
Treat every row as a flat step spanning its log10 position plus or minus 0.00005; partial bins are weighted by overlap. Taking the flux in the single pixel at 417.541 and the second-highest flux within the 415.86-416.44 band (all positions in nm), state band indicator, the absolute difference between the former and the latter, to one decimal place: 2.1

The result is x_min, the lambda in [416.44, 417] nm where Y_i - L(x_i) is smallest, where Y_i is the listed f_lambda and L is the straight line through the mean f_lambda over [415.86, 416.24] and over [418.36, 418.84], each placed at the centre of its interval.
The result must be 416.484 nm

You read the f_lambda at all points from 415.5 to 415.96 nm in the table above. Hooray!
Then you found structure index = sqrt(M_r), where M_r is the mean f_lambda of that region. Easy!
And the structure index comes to 3.70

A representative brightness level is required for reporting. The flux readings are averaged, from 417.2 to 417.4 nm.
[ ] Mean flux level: 11.8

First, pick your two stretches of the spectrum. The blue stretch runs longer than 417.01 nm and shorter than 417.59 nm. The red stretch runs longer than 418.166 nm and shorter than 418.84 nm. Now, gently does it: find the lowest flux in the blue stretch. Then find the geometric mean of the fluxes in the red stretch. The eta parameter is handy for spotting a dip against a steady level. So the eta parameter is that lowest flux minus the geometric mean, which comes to -2.0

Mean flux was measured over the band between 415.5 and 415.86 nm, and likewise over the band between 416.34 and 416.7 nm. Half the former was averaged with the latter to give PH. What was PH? 10.24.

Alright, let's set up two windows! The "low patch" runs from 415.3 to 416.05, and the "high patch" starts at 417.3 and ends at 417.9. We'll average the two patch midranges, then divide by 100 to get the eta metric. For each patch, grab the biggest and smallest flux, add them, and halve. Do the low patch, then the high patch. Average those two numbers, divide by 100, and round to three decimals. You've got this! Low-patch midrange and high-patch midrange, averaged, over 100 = 0.134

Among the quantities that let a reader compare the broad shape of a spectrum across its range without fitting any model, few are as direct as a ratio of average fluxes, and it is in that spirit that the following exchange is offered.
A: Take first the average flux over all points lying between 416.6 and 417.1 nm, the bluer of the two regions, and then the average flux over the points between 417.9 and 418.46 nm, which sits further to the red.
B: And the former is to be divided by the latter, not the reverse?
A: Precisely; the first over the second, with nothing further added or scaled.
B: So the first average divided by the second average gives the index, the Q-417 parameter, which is 0.94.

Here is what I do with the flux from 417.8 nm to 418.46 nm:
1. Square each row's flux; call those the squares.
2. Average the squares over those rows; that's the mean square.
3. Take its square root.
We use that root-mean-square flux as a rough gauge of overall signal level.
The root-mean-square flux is 14.5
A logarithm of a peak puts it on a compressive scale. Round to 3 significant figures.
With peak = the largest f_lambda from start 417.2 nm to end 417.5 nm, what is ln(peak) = 2.48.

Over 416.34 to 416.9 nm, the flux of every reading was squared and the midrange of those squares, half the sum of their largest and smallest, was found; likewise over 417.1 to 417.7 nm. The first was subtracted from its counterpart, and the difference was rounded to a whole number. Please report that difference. -39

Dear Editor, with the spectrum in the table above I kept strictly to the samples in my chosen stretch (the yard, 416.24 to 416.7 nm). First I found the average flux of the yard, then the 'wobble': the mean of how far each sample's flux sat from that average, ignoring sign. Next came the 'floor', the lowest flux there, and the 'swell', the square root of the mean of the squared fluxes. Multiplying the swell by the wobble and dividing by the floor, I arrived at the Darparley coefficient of 0.10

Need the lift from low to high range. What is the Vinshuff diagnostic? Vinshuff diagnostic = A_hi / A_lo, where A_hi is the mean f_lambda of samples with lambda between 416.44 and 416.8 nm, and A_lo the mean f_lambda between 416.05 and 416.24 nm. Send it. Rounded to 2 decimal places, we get 0.97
